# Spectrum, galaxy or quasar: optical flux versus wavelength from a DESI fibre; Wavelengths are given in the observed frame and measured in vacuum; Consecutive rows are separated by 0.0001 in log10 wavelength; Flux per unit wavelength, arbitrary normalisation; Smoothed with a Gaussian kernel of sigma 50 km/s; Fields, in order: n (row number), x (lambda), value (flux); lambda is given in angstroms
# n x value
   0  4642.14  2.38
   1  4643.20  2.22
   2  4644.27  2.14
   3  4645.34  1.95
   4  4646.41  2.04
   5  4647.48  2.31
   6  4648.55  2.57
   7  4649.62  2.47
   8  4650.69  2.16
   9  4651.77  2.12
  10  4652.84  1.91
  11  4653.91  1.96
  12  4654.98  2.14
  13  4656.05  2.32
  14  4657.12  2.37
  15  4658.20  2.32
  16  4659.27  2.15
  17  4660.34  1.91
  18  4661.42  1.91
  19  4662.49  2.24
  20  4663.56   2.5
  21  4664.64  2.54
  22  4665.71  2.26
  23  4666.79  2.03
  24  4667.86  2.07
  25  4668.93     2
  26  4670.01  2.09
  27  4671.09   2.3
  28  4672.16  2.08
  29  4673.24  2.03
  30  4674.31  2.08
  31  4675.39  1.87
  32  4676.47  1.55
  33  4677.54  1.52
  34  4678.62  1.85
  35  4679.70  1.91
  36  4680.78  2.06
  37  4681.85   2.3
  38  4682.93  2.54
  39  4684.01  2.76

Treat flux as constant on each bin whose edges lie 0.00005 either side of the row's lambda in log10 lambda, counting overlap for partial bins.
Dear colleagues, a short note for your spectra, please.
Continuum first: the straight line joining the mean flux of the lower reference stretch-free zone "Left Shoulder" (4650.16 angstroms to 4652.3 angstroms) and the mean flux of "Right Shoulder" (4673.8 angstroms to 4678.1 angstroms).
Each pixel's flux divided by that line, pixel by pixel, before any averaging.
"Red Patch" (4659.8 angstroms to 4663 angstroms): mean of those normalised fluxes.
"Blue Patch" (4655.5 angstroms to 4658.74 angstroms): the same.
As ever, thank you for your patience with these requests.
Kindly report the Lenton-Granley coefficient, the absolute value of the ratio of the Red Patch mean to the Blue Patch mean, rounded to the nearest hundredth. 0.89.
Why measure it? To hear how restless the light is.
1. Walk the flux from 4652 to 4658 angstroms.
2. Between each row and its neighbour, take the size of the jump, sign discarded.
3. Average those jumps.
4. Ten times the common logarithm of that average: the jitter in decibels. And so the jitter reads -9.4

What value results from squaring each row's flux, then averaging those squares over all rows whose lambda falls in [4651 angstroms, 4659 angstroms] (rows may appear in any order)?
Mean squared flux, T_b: 4.7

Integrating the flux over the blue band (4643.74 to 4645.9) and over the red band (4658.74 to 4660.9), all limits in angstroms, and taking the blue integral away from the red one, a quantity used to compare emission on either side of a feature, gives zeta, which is 0.0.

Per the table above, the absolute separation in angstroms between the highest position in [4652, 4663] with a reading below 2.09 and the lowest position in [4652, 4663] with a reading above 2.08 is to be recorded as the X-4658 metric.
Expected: 6.4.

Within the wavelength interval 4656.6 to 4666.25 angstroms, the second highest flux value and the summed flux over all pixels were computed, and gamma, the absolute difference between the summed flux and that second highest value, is 17.7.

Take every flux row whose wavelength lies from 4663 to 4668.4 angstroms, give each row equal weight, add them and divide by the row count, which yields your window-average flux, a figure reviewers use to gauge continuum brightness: 2.28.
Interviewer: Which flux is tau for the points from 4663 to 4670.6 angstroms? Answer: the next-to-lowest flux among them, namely 2.03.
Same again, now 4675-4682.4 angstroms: 1.55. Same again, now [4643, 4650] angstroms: 2.04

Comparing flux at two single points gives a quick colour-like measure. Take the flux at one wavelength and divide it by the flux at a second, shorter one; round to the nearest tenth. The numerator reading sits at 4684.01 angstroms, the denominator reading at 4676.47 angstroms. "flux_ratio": 1.8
